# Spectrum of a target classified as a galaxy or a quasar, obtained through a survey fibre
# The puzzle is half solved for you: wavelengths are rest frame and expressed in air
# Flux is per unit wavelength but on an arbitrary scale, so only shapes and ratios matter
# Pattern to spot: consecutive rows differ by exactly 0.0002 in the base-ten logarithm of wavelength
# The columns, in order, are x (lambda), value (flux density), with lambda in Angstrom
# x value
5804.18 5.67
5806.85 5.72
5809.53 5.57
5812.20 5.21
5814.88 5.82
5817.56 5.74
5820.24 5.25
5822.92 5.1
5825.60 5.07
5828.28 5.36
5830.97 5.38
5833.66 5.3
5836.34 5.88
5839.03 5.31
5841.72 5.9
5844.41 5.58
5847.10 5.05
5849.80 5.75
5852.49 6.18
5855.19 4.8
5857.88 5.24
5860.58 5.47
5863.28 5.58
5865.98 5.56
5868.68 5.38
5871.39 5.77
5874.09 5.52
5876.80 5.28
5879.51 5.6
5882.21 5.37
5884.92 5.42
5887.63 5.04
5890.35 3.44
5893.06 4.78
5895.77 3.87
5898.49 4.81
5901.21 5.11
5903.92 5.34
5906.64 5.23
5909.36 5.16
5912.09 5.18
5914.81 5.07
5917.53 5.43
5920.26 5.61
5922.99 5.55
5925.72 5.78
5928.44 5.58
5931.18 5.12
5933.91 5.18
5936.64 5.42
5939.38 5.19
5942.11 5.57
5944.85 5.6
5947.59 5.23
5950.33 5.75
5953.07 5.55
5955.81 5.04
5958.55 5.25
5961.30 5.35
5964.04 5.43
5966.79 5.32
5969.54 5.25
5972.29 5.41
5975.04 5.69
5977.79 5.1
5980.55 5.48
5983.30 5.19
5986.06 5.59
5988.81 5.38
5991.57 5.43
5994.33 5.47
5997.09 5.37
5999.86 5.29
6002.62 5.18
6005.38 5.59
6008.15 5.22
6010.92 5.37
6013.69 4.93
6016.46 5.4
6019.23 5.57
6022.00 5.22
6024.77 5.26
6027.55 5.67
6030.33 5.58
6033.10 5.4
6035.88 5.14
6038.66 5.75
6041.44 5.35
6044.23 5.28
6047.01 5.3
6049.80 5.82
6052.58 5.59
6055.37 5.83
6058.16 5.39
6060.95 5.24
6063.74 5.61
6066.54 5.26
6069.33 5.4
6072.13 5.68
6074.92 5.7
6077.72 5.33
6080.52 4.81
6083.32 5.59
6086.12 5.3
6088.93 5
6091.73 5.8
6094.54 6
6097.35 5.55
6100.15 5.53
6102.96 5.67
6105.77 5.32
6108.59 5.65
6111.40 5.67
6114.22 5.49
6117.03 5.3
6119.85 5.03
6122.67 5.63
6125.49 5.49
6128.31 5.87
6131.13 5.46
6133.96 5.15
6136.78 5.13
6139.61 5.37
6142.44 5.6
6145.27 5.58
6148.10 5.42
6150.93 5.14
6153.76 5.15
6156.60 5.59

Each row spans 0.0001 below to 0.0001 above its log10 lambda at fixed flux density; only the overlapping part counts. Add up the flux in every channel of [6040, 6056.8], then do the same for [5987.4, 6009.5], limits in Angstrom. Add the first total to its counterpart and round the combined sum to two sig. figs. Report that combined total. 76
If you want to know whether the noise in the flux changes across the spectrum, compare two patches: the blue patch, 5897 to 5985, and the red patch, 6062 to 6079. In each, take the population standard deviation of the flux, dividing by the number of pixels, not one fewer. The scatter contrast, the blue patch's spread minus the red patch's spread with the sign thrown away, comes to 0.05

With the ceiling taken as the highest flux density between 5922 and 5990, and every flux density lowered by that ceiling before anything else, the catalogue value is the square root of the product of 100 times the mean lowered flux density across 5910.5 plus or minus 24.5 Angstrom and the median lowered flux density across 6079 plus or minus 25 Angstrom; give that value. 4.1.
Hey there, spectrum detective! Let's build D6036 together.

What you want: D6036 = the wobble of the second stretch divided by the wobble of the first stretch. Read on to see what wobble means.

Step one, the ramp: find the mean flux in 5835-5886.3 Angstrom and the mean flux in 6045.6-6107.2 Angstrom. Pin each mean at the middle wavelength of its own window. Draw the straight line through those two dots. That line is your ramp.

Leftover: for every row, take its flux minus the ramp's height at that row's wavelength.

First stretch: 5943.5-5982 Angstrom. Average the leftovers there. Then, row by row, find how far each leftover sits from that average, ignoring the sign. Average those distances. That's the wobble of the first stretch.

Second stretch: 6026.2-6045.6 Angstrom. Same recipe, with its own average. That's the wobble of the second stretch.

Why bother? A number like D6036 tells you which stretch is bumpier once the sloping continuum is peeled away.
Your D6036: 1.08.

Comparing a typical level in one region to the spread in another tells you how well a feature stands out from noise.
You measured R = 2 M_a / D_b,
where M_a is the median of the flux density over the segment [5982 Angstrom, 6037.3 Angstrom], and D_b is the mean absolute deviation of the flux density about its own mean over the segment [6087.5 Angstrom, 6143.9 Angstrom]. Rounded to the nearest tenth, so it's 50.6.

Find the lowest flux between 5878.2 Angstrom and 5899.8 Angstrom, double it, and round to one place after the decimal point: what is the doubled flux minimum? 6.9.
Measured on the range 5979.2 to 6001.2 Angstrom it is 10.4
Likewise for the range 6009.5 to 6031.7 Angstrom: 9.9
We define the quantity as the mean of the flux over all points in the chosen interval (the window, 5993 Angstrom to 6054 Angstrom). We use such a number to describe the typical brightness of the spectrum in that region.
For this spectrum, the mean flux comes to 5.40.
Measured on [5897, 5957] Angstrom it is 5.34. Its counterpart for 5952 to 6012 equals 5.36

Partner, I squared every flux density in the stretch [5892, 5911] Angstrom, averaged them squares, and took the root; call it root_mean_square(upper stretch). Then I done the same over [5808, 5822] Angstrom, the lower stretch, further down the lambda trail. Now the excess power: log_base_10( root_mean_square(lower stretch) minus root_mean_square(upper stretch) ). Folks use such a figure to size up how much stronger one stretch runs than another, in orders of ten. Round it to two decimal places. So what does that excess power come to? -0.22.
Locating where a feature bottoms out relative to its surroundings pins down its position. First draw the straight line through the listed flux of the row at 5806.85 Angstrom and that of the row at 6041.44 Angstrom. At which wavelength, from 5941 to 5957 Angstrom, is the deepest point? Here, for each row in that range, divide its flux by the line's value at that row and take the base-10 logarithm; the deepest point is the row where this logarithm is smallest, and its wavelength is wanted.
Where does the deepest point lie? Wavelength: 5955.81 Angstrom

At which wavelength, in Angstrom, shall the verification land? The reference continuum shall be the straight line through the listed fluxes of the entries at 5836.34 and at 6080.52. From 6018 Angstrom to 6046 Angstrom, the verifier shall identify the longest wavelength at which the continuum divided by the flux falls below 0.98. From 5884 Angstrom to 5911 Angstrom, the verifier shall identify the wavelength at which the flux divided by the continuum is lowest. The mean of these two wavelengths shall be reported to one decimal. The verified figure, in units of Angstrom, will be 5967.3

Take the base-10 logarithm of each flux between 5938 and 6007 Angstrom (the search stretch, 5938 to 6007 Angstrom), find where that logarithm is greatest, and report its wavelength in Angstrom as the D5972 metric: 5950.33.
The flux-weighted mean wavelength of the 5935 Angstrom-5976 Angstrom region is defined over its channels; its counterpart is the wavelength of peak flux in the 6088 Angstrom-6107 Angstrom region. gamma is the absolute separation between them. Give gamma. 138.7 Angstrom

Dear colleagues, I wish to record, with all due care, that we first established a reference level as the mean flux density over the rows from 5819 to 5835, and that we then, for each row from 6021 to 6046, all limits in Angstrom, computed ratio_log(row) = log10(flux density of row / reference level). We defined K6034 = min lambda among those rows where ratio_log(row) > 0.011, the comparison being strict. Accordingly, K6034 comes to 6027.55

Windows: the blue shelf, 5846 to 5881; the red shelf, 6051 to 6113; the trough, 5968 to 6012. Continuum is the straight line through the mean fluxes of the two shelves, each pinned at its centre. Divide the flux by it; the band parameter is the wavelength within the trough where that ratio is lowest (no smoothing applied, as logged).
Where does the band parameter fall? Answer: 5977.79 Angstrom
